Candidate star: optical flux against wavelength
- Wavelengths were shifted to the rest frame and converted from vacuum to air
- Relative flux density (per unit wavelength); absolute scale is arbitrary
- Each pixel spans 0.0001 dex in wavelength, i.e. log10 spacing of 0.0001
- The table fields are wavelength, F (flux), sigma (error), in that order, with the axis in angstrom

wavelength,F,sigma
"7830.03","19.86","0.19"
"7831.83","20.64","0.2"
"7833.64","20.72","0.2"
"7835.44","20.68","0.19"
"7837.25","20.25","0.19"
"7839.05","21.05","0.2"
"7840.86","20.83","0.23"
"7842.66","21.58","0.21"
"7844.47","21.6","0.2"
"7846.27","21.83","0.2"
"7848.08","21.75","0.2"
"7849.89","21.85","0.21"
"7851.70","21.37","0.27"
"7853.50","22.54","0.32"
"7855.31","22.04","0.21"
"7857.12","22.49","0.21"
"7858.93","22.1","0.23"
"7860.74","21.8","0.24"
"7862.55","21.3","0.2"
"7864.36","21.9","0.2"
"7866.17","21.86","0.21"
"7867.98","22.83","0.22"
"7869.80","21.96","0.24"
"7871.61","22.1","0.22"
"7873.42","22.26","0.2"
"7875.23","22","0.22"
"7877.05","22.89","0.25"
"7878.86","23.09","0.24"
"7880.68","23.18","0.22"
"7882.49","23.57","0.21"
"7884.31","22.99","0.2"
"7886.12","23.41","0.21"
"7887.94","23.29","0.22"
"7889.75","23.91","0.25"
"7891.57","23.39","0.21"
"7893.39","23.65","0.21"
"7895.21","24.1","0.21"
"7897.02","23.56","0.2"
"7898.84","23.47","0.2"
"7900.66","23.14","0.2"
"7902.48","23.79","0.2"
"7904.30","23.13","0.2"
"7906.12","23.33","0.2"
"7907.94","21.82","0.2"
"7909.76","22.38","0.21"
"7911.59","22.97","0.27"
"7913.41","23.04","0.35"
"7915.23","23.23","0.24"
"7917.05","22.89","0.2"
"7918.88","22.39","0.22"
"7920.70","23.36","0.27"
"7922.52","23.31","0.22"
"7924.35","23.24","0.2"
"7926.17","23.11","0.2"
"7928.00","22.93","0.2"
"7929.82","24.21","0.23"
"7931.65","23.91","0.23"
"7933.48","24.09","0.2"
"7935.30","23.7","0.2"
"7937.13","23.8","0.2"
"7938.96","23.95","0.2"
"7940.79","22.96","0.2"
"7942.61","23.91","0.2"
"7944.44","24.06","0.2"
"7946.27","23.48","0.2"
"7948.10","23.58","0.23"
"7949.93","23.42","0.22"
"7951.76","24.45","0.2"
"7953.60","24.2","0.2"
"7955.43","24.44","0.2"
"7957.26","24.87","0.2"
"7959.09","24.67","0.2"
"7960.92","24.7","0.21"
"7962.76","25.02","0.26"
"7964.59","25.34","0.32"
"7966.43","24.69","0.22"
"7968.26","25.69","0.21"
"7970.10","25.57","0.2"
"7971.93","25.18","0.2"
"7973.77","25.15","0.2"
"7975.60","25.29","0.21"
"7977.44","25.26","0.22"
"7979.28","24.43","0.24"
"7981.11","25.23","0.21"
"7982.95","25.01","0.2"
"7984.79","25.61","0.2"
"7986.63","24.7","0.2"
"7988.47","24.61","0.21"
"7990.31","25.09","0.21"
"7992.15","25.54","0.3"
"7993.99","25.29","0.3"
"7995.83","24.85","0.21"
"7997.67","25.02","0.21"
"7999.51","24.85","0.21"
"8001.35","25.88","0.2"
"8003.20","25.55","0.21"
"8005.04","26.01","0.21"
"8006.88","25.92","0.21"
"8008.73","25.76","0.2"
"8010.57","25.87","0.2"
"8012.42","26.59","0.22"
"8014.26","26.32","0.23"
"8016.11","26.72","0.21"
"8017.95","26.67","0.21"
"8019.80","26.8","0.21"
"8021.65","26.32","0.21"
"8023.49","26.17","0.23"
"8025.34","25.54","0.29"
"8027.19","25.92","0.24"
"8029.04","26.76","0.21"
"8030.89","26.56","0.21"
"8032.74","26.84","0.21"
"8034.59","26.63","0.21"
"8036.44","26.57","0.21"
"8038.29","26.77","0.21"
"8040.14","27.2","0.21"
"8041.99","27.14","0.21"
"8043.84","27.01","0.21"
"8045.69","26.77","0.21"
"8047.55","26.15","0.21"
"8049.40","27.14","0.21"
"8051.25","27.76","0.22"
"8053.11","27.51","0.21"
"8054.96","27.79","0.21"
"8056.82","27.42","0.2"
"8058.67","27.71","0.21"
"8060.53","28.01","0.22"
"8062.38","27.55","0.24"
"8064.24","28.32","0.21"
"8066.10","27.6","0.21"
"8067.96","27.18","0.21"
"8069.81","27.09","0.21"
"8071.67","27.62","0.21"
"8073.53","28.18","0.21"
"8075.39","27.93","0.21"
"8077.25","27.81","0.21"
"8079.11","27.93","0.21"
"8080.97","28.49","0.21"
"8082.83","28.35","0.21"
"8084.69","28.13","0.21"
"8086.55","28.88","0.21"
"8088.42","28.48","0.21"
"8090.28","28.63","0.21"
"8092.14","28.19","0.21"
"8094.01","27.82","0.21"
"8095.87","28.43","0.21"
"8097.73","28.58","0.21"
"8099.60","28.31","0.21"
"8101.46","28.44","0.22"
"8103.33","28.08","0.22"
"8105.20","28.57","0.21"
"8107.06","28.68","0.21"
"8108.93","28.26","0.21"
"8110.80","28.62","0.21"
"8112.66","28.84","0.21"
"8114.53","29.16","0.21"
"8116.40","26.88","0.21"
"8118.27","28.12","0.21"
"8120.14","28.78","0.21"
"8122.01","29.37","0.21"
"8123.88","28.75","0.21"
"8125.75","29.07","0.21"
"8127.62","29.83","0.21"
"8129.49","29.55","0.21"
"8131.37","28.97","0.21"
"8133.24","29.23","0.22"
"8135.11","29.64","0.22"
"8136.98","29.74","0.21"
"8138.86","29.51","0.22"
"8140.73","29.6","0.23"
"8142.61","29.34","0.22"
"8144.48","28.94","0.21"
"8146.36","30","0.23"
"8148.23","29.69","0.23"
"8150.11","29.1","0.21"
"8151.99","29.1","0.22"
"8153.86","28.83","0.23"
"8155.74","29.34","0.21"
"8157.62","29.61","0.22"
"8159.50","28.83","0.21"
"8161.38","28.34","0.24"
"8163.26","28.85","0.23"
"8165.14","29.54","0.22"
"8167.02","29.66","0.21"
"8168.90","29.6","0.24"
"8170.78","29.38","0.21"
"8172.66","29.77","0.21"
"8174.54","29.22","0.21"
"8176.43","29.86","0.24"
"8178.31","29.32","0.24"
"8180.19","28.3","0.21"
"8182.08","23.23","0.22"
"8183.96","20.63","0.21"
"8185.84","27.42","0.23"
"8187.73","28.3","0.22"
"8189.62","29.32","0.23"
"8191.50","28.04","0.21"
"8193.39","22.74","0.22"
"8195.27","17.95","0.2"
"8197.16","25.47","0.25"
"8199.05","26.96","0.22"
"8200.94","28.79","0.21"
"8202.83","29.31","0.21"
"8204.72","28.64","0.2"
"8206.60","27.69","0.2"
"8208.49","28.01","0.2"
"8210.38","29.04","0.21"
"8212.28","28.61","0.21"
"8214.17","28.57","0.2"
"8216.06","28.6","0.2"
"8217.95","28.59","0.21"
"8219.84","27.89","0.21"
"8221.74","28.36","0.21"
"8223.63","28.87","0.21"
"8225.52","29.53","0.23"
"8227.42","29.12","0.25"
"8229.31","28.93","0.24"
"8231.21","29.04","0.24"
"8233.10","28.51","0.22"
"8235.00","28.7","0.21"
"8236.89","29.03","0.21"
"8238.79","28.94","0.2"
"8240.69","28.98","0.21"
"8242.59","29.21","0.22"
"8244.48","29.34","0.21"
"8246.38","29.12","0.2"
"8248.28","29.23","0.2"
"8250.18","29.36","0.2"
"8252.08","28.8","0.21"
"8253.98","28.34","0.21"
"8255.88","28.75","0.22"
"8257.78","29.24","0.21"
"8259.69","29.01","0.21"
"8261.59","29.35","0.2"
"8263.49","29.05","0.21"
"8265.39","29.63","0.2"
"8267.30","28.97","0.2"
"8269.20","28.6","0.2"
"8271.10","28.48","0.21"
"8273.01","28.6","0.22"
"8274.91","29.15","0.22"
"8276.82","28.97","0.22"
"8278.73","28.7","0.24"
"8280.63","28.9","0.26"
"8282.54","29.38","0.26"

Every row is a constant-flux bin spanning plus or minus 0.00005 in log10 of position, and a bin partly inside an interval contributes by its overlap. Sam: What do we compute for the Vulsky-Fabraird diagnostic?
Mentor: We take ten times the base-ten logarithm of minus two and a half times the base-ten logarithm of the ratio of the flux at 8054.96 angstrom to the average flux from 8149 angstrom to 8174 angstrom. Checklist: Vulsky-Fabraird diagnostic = -13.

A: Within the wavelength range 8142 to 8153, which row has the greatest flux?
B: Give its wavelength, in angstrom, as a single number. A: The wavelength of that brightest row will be 8146.36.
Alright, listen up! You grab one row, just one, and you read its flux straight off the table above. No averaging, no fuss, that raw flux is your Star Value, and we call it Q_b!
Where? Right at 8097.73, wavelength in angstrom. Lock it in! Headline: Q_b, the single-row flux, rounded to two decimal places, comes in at 28.58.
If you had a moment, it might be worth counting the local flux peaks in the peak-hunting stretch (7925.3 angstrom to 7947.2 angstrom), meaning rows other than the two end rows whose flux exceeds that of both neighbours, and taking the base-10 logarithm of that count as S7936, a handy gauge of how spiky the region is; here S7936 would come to 0.60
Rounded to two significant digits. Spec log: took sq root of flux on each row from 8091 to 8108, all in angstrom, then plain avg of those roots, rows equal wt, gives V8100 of 5.3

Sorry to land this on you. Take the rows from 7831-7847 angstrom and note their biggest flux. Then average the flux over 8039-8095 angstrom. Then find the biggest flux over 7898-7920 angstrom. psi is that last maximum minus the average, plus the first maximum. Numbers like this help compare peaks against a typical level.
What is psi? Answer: 18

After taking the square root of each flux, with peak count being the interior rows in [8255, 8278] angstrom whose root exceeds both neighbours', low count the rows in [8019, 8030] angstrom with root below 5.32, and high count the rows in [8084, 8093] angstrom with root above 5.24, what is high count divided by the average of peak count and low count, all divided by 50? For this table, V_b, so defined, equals 0.020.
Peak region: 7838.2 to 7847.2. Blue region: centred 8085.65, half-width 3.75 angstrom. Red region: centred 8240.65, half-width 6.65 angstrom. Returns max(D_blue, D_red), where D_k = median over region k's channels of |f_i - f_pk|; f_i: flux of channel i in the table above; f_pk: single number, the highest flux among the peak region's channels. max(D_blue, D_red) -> 7.2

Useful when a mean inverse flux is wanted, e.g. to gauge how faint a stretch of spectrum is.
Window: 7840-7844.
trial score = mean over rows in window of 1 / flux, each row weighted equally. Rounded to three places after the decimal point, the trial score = 0.047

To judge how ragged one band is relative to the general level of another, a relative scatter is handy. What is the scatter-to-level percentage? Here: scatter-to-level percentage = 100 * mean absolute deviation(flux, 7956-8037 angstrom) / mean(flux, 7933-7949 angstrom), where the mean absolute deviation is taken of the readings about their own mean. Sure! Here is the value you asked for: 2.55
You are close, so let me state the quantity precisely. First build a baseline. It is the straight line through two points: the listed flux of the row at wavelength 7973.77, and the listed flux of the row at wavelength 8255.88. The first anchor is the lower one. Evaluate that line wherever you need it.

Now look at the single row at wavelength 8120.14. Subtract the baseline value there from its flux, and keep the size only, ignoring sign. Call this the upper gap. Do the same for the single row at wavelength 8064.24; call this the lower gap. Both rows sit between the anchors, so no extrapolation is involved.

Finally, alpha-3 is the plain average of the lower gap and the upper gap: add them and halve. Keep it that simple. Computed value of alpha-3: 1.9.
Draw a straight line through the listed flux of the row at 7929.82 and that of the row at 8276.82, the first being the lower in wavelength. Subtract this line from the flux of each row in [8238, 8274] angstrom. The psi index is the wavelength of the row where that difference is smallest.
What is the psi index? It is 8271.10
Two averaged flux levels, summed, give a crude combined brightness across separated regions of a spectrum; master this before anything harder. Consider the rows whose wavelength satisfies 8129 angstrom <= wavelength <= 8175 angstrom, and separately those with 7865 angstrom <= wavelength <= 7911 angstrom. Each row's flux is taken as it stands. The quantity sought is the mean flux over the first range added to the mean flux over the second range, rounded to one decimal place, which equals 52.3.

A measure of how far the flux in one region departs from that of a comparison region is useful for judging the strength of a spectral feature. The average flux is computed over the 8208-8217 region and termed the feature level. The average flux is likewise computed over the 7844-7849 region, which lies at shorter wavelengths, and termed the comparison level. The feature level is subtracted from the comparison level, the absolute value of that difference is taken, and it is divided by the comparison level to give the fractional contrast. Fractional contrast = 0.31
